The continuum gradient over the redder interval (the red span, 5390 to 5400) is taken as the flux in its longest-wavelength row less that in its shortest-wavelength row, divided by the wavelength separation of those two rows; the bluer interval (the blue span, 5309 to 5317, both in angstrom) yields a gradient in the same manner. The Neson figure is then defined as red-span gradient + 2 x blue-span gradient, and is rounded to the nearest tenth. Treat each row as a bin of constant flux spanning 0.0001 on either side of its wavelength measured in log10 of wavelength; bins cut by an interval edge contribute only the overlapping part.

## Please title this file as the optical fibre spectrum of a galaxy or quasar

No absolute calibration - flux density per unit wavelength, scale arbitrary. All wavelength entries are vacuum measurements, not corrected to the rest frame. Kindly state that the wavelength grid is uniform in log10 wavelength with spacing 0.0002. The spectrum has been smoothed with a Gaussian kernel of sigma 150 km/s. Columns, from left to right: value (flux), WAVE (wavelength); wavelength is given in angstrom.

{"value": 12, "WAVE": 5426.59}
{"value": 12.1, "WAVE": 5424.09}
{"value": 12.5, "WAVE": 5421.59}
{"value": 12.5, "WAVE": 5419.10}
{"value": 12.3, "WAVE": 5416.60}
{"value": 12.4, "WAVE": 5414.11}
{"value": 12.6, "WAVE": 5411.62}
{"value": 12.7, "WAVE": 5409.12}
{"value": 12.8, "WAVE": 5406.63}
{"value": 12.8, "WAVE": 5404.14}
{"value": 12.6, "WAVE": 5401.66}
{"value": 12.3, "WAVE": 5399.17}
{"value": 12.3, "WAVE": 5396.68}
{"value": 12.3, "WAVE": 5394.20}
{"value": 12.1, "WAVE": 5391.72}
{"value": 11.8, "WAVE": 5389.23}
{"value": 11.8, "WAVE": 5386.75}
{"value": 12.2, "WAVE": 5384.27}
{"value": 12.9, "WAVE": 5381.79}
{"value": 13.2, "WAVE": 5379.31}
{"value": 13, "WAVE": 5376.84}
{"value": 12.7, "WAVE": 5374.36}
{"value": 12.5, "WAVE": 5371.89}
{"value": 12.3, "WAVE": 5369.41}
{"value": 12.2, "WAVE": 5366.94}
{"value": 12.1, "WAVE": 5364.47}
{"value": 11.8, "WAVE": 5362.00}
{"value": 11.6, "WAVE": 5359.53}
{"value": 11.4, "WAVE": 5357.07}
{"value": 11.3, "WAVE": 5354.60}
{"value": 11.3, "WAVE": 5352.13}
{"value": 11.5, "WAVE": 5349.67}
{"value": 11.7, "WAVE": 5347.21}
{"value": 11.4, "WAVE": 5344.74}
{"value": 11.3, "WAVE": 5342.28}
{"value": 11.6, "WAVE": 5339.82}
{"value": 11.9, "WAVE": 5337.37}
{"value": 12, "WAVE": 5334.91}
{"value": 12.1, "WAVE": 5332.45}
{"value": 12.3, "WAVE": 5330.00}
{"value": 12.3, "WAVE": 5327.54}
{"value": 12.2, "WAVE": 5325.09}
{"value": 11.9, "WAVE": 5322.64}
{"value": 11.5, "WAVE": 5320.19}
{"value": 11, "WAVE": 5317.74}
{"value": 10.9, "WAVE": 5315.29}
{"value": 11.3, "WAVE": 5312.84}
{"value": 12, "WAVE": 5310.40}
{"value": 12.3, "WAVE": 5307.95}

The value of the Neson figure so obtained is -0.4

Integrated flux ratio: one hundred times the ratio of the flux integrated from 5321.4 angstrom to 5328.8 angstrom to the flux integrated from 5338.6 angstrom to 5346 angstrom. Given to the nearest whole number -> 106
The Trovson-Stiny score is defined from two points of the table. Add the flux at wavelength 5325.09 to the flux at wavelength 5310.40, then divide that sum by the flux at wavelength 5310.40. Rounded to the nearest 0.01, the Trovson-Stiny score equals 2.02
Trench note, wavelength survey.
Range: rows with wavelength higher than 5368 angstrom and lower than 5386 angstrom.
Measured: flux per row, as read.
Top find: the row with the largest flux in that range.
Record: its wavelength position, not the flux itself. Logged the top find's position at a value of 5379.31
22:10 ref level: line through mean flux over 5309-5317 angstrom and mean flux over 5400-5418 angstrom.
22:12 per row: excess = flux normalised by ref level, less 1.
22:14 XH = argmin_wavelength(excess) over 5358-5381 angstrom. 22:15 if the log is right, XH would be 5359.53 angstrom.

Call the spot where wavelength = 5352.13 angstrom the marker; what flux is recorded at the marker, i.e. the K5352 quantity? 11.3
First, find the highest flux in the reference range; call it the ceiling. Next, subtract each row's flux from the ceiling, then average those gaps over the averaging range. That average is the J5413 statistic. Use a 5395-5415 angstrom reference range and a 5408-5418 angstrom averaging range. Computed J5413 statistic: 0.30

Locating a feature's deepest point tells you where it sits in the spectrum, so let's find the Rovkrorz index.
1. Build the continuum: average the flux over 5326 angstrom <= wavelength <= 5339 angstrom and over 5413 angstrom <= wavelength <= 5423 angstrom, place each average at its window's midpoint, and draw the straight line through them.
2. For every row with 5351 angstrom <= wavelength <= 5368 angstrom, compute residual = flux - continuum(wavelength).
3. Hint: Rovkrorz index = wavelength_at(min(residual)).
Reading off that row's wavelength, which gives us 5354.60 angstrom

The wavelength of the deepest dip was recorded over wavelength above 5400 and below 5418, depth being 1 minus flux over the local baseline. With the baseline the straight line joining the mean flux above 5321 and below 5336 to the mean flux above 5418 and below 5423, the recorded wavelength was 5416.60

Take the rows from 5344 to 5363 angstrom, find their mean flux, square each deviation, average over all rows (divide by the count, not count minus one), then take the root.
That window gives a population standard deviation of 0.17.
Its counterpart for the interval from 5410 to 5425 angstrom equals 0.16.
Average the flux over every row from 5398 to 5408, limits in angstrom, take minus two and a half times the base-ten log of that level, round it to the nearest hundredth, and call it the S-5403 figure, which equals -2.75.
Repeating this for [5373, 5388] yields -2.75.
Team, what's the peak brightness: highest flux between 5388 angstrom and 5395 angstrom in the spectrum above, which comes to 12.3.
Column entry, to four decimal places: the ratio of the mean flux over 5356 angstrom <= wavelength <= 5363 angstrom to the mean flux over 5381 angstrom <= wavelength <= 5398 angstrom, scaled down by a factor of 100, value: 0.0095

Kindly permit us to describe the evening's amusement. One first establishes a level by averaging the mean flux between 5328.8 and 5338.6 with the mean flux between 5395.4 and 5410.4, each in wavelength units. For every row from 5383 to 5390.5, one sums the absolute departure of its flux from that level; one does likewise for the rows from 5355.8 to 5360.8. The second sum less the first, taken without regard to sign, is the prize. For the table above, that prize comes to 0.47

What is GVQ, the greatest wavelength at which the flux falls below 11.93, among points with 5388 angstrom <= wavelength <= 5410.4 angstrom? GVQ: 5389.23 angstrom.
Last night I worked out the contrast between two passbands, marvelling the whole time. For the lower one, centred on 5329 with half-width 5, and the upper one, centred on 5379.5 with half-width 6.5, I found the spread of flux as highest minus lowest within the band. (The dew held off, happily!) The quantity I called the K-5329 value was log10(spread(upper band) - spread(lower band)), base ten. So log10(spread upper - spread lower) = -0.10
